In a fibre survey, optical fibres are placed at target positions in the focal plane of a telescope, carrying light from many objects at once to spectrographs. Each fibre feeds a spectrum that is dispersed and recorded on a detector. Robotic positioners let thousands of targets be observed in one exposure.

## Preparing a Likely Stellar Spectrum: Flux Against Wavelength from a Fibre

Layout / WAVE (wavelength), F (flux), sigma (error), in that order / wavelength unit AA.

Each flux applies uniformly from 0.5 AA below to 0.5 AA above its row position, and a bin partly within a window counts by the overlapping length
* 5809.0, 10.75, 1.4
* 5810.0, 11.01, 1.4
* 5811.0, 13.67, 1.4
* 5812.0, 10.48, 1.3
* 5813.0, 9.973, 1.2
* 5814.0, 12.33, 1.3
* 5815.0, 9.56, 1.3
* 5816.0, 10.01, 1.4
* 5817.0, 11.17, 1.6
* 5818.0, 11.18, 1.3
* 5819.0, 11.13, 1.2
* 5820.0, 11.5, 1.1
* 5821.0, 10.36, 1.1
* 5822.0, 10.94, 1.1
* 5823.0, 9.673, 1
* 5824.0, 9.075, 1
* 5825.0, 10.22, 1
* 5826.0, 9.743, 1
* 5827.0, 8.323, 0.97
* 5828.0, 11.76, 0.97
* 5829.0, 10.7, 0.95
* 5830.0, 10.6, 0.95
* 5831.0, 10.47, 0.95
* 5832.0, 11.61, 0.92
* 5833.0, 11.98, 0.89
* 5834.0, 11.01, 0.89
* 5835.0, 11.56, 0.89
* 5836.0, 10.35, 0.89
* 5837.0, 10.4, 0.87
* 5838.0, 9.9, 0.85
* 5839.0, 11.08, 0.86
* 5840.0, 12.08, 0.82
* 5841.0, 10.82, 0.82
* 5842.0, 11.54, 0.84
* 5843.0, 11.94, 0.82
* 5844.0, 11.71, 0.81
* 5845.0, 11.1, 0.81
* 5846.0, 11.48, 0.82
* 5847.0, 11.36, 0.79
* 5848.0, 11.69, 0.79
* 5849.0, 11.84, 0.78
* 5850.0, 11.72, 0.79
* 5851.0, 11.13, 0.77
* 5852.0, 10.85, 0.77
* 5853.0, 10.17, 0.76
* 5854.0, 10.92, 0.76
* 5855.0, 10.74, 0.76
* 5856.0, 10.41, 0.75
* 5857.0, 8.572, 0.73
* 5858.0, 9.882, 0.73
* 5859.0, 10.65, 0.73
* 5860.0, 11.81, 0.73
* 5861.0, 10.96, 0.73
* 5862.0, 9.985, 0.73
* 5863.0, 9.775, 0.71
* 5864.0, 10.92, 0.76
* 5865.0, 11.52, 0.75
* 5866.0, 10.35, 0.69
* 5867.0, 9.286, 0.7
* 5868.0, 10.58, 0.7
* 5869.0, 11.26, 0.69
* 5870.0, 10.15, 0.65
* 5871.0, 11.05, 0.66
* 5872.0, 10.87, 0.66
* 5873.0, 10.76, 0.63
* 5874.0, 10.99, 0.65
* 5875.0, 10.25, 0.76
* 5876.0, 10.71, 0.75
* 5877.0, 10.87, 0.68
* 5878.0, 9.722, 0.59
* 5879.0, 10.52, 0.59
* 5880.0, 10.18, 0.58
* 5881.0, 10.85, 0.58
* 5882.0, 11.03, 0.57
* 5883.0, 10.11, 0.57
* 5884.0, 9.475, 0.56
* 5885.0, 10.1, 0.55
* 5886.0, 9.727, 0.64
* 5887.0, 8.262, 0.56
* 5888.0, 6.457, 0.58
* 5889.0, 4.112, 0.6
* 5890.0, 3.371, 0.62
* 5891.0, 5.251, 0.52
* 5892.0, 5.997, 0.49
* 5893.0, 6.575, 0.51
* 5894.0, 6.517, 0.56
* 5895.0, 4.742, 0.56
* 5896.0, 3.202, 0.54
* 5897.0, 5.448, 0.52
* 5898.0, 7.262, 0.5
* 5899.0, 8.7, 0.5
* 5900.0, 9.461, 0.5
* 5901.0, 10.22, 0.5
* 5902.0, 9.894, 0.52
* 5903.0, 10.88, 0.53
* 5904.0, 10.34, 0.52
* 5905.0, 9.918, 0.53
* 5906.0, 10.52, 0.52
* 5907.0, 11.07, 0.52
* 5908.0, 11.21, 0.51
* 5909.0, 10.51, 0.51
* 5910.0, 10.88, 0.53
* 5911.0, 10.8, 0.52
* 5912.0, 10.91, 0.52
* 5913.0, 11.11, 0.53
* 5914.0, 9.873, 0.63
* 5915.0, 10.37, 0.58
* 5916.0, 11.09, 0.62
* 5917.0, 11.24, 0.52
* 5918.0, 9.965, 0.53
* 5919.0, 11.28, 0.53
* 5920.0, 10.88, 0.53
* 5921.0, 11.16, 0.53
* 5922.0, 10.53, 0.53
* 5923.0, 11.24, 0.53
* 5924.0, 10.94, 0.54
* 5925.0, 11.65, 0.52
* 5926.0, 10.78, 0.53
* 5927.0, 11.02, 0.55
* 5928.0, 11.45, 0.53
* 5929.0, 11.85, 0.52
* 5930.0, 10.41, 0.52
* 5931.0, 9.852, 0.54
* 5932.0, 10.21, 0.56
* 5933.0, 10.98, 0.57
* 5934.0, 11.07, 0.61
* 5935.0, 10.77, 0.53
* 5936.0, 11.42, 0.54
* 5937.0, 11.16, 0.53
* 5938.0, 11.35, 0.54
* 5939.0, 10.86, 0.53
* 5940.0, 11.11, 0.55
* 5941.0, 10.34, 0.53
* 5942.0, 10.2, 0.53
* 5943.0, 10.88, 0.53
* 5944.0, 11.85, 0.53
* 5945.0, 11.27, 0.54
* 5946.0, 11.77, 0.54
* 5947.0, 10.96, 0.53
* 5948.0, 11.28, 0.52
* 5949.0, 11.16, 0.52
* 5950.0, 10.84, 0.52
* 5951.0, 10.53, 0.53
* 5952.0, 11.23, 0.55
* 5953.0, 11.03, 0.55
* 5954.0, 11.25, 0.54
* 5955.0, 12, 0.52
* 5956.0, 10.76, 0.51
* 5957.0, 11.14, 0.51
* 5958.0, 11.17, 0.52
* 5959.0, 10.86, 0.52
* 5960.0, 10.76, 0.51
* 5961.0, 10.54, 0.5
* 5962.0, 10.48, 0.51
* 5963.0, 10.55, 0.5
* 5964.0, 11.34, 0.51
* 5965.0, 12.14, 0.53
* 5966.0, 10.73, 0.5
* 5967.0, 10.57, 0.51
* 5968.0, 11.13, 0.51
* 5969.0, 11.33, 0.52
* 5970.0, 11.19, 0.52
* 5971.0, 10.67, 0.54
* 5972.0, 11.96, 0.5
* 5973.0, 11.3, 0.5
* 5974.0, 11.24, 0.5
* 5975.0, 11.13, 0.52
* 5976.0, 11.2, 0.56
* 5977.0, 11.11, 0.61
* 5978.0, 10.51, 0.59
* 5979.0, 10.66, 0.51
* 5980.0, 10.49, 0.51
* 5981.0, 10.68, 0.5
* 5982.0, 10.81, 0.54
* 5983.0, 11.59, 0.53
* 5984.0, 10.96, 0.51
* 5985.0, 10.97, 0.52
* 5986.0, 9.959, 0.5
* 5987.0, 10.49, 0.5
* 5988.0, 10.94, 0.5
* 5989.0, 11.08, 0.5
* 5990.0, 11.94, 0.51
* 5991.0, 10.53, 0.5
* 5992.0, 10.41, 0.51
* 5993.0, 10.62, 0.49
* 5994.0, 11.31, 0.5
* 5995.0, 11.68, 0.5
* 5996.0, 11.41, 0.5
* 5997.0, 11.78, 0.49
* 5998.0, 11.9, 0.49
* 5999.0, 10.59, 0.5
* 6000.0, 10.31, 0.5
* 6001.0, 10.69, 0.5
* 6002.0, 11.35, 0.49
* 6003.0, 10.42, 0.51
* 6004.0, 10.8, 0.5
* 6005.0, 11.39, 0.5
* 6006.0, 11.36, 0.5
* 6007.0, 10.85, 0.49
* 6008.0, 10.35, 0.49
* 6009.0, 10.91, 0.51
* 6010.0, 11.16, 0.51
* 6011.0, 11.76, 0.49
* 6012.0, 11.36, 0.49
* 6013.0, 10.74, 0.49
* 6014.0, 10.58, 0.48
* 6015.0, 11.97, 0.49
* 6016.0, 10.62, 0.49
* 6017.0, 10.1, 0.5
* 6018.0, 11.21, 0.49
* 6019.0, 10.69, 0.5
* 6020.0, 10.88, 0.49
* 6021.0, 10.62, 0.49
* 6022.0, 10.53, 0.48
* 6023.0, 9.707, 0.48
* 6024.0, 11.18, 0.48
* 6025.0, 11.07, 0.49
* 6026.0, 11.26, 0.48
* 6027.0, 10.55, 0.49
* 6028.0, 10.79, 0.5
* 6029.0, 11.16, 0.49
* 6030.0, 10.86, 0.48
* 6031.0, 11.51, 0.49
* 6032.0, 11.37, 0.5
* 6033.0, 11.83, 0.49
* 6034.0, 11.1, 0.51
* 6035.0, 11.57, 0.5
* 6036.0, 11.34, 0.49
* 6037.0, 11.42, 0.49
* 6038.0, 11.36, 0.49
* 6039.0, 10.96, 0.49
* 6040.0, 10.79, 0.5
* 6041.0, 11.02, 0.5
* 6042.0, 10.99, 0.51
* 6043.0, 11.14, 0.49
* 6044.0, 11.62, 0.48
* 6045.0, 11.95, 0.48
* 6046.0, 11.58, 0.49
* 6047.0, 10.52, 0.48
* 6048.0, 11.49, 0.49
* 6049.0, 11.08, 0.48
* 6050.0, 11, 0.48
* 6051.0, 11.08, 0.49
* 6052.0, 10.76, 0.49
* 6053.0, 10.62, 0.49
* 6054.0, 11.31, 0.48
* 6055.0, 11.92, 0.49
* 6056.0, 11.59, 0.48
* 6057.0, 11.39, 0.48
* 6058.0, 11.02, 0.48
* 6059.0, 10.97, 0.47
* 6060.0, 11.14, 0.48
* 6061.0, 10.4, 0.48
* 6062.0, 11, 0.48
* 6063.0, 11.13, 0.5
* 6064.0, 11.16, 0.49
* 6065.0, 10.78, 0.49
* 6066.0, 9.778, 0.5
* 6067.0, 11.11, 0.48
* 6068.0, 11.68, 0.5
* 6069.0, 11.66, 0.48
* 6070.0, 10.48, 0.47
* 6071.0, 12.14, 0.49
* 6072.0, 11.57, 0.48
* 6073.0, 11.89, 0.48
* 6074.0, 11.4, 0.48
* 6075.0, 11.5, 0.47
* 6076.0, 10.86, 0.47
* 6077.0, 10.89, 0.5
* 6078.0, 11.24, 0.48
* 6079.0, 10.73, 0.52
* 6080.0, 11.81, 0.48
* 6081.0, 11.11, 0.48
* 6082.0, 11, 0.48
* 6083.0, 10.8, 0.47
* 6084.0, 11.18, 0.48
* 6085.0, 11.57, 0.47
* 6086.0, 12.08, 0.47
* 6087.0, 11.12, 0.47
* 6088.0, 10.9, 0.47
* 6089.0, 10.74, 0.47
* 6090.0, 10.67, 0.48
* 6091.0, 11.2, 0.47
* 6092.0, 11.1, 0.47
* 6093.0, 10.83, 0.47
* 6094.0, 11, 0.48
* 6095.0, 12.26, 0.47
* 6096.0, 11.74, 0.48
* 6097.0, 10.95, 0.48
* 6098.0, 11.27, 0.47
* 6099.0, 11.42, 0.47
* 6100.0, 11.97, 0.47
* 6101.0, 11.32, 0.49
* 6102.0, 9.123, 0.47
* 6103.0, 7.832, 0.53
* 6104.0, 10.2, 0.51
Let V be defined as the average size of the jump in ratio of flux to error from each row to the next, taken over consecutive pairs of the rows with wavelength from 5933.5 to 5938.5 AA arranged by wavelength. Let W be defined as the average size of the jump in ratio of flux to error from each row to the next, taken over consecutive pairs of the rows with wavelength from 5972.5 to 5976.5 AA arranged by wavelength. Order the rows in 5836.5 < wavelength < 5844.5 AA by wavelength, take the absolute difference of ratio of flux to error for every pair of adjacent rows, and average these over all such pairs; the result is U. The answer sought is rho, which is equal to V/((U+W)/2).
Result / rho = 0.88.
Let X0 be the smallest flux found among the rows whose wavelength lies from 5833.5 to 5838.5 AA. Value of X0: 9.9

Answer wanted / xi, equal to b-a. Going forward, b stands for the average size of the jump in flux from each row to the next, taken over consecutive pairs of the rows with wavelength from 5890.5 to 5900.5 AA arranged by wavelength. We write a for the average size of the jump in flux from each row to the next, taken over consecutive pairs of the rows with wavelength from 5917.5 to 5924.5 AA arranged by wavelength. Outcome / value 0.6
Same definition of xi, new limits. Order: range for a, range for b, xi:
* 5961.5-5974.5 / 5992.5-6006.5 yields -0.1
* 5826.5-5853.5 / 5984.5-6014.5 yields -0.2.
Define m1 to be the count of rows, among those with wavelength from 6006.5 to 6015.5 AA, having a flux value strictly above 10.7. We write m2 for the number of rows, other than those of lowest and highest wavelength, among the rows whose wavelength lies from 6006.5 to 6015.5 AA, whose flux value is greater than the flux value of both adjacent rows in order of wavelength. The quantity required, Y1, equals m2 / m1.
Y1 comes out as 0.14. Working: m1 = 7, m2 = 1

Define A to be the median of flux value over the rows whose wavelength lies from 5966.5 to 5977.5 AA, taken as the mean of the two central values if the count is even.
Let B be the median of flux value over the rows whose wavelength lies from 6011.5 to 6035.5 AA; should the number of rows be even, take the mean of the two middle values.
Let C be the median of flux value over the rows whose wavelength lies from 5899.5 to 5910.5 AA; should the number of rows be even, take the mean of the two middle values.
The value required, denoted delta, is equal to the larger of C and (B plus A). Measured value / 22.2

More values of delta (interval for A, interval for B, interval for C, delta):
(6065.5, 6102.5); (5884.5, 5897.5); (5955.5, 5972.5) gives 17.2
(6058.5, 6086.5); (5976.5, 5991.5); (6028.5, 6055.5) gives 21.9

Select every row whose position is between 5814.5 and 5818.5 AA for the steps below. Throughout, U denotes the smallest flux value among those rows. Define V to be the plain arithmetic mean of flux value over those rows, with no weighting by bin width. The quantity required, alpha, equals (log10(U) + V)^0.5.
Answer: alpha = 3.39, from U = 9.56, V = 10.5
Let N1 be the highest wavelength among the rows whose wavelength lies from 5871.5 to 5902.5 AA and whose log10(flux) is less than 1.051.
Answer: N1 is 5902.0 AA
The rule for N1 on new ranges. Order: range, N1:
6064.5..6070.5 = 6070.0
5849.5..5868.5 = 5868.0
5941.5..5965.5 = 5963.0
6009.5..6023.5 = 6023.0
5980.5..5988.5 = 5988.0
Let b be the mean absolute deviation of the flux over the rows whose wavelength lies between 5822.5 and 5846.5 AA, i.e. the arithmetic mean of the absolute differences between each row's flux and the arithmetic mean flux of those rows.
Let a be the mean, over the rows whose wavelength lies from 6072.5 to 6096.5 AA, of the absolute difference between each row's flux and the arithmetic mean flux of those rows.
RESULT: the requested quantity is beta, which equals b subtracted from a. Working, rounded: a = 0.37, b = 0.78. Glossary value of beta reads -0.4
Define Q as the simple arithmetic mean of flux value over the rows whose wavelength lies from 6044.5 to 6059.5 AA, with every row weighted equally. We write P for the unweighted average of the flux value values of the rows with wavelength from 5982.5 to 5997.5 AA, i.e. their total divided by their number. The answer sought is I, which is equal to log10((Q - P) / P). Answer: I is -1.80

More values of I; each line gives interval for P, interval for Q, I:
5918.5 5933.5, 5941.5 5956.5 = -1.77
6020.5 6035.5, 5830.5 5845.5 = -1.83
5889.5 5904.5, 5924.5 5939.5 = -0.28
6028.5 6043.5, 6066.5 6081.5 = -2.01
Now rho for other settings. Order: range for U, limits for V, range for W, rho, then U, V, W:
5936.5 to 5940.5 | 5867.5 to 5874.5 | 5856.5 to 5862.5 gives 0.81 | 0.3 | 0.68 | 1.4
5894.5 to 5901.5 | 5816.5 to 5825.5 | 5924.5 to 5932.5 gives 0.42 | 2.8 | 0.88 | 1.4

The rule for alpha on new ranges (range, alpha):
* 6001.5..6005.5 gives 3.47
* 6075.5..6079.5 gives 3.46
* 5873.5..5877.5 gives 3.42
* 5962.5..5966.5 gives 3.49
